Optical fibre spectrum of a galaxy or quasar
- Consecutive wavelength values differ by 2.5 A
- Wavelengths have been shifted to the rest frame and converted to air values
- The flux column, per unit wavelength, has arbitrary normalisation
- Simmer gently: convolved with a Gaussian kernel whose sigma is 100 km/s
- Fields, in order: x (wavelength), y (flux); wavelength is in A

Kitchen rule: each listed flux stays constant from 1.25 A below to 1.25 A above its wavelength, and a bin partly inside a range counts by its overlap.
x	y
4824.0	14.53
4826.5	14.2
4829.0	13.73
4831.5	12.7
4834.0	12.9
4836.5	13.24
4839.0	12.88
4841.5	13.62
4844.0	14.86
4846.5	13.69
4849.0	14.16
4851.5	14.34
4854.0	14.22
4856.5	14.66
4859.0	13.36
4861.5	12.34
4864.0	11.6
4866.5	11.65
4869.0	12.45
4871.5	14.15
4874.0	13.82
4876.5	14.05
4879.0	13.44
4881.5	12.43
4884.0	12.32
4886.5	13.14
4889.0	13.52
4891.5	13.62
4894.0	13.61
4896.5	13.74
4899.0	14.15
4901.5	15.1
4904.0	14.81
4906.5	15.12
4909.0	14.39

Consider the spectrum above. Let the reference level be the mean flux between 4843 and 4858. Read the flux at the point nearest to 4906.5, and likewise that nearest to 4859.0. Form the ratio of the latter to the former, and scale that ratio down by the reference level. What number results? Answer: 0.062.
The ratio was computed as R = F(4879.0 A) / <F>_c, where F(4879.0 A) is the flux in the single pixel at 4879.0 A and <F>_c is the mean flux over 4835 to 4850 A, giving 0.98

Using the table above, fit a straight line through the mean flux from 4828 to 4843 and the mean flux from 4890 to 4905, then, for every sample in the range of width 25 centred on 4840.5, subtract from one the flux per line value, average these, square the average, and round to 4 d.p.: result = 0.0007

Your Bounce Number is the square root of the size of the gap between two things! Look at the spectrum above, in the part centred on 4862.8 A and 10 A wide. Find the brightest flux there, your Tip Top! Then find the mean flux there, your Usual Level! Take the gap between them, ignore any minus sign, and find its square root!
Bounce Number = 1.1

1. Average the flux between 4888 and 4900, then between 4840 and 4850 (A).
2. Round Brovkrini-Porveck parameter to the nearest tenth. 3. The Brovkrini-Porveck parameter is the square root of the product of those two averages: 13.9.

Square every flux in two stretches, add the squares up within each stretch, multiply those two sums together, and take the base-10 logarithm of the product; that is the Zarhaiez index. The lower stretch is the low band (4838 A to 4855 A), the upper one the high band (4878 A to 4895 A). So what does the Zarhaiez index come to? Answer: 6.22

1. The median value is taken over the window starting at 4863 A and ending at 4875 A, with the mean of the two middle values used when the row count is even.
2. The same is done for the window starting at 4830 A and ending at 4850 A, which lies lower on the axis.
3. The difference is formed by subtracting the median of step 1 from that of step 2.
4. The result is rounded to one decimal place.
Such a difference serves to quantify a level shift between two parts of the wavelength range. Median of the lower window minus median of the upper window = 1.0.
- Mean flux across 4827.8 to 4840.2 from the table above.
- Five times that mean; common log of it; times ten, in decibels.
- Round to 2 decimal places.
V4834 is 18.16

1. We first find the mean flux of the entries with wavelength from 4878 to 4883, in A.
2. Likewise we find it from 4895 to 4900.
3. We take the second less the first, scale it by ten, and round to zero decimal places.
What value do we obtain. 10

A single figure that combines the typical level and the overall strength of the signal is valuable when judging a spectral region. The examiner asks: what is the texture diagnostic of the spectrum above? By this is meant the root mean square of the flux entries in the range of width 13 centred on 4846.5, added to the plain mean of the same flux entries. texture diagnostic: 28.3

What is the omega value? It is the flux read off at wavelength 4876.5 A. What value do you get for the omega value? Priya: 14.05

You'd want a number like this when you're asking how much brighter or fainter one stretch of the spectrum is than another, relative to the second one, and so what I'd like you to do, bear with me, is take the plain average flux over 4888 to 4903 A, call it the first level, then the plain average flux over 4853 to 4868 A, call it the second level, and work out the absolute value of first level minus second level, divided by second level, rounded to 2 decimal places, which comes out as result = 0.08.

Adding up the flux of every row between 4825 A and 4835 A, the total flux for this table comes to 53.5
